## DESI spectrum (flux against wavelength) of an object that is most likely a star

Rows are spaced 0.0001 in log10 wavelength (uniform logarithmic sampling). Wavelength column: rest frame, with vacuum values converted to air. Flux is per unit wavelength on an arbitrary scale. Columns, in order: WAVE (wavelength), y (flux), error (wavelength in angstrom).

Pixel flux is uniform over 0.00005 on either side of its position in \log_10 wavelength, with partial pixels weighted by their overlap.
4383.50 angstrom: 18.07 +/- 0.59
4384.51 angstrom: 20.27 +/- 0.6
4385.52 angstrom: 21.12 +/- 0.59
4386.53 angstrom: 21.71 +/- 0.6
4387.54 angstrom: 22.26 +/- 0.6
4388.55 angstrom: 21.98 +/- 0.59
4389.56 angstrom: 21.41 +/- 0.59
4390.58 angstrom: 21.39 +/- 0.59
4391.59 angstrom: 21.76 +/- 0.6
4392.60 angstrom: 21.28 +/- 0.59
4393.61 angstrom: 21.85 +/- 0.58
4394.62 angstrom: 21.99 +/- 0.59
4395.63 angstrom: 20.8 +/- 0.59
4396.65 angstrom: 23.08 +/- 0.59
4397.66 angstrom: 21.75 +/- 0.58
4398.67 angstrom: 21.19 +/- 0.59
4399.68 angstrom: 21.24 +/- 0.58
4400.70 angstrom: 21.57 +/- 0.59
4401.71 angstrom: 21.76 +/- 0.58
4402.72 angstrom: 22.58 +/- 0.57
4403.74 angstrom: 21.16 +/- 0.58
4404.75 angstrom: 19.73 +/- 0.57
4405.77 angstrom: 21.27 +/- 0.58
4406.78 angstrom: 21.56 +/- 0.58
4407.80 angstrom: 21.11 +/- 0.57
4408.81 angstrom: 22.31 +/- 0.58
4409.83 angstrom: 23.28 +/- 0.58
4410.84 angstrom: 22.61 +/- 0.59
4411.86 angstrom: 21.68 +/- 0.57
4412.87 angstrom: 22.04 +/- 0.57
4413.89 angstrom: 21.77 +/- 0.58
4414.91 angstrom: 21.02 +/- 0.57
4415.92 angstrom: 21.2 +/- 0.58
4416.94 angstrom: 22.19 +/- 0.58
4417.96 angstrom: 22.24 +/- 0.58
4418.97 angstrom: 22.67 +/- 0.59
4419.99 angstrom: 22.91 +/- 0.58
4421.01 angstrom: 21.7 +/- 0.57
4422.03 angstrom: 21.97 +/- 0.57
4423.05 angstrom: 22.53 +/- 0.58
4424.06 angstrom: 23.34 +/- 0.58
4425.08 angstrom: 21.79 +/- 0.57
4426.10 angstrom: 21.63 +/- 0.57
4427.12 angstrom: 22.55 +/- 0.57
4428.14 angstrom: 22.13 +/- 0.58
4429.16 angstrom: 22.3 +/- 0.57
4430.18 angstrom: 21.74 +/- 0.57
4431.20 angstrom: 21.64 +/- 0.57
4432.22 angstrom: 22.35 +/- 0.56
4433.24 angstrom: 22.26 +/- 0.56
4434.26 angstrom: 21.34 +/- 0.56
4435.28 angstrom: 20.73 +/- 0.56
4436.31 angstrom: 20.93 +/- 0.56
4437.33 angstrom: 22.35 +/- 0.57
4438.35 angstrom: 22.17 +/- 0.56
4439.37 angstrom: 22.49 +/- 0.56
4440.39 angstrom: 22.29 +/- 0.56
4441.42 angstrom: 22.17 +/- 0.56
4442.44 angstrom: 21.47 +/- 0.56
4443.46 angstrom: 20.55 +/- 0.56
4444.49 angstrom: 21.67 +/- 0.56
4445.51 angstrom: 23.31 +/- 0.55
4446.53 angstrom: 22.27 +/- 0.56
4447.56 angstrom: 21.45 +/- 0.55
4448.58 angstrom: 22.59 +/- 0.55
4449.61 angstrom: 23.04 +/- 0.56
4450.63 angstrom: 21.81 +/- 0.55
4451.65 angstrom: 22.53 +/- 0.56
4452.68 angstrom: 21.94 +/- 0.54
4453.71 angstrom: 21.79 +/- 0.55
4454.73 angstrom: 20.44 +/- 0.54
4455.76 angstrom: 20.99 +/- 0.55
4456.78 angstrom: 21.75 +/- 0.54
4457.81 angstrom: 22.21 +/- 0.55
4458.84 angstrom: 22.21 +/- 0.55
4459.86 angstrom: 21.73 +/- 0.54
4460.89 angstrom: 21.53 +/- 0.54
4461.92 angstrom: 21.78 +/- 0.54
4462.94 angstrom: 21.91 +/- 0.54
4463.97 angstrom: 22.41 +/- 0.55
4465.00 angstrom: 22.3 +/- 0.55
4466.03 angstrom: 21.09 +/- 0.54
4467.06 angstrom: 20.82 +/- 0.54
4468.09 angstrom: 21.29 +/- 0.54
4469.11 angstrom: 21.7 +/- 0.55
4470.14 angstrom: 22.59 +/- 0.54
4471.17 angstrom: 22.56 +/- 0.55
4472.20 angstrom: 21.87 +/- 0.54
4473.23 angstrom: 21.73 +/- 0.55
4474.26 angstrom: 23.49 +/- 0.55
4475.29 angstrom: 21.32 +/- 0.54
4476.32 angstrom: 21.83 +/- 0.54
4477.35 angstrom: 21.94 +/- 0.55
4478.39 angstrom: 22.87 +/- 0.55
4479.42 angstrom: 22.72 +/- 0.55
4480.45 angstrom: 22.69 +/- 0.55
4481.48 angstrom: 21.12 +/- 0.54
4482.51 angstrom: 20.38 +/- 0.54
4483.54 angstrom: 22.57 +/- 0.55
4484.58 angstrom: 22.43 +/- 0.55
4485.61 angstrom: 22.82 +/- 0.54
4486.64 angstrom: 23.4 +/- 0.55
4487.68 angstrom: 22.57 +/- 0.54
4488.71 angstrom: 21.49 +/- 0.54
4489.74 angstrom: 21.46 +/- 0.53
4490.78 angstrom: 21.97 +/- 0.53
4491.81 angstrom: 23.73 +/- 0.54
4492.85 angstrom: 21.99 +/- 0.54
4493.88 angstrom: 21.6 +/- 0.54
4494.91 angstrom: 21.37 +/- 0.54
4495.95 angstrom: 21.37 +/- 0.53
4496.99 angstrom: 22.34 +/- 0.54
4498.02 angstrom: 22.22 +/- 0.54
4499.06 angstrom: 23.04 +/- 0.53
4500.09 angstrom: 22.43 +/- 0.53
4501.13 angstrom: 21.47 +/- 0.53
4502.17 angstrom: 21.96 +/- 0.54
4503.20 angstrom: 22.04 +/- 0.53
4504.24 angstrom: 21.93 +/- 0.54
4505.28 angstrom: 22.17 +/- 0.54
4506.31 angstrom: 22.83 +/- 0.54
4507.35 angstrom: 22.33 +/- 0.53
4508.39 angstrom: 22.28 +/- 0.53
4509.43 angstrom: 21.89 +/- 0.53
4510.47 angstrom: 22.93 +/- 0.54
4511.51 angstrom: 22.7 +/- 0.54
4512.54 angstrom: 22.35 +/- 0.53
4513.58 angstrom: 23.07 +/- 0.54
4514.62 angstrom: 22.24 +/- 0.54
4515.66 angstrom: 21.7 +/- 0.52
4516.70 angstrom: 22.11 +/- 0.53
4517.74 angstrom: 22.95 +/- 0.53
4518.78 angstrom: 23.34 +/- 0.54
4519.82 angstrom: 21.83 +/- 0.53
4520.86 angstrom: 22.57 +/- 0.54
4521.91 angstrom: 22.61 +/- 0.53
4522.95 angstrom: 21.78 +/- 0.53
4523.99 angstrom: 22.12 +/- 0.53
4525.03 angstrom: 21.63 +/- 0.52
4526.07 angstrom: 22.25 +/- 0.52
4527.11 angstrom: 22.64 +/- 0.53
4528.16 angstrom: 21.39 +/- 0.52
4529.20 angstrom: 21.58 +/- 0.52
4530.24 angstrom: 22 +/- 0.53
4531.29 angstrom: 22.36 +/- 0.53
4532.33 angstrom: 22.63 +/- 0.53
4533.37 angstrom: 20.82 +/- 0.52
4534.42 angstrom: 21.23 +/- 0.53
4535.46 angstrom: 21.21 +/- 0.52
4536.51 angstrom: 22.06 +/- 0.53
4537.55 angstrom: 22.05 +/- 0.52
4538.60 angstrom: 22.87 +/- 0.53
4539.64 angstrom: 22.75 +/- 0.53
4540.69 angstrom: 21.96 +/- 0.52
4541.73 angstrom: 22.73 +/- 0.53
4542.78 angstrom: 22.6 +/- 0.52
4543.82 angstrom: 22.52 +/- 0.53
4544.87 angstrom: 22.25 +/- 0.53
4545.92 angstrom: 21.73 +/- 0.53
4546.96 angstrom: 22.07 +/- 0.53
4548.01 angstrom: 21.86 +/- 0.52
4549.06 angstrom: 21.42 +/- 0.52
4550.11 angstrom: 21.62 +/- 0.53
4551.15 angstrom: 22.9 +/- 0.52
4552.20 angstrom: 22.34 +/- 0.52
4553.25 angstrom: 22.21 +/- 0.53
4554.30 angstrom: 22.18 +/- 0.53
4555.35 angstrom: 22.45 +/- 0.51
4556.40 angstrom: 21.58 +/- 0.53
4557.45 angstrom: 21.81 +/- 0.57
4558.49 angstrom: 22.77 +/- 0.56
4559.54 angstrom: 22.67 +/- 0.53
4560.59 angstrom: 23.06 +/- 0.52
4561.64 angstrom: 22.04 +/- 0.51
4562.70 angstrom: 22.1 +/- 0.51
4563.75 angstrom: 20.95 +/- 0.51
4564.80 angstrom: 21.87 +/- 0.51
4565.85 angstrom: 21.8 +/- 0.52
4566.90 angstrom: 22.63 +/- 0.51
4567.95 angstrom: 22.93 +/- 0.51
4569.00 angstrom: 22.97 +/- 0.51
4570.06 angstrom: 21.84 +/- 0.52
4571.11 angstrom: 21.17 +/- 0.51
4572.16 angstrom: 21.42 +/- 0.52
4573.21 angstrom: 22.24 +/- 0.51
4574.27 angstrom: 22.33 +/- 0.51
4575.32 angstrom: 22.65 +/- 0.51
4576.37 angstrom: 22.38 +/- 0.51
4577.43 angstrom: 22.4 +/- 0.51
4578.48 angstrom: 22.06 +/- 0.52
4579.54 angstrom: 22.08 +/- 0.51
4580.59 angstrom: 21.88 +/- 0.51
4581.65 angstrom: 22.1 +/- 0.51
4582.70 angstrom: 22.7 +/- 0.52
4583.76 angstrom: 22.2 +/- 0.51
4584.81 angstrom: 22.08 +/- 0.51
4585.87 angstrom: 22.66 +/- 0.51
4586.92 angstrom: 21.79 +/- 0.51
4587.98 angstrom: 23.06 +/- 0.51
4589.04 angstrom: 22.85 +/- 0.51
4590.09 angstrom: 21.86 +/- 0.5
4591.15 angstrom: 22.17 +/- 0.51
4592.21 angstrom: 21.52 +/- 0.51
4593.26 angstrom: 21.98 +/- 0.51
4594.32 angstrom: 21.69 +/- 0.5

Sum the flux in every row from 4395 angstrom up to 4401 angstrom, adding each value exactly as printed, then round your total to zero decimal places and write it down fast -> 130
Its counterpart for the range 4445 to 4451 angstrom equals 134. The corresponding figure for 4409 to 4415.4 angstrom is 132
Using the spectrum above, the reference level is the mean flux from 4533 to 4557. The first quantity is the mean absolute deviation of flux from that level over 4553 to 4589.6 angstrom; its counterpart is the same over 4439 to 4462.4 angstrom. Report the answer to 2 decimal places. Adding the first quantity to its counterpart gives 0.96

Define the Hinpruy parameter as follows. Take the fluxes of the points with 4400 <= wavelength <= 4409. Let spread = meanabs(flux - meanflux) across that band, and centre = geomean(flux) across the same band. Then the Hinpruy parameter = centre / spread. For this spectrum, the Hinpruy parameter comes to 38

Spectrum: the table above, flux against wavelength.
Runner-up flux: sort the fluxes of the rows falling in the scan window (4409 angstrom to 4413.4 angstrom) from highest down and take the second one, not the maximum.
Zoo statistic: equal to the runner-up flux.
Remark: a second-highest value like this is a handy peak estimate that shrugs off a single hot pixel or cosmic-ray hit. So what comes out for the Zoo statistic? 22.61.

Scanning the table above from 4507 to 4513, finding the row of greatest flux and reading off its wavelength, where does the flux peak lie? 4510.47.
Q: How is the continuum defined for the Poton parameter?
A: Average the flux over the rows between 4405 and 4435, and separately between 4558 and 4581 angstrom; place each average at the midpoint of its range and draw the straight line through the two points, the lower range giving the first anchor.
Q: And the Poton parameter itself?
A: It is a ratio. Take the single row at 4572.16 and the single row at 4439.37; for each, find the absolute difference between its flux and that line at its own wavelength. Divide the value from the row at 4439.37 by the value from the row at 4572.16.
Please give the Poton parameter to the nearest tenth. 0.6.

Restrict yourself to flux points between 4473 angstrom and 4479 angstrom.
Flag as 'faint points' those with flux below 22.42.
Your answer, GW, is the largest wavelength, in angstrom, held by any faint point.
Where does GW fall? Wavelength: 4477.35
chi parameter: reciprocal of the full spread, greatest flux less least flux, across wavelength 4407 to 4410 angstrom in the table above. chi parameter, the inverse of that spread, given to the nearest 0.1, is 0.5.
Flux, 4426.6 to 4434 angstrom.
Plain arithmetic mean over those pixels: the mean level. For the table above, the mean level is 22.1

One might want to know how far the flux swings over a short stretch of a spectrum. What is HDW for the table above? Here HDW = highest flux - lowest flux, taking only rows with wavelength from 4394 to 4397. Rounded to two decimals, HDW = 2.28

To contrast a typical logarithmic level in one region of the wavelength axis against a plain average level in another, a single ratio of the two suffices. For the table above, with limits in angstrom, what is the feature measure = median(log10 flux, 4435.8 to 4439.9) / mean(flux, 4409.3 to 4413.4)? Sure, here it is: 0.0602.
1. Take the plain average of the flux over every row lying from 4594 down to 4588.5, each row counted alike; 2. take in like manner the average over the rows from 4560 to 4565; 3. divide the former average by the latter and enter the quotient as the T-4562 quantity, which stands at 1.00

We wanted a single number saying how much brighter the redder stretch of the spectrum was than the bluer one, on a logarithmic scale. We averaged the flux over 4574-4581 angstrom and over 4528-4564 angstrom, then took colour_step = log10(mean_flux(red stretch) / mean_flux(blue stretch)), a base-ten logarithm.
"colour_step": 0.0034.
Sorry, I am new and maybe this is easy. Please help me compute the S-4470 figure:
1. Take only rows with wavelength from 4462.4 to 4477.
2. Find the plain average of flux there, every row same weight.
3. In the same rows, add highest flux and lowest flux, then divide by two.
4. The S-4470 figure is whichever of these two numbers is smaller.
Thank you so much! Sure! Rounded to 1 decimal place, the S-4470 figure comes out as 21.9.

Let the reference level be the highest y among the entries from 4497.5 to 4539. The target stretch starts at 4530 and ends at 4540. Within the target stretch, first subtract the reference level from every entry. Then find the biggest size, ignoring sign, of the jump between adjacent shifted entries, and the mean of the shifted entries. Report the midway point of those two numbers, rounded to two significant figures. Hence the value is 0.23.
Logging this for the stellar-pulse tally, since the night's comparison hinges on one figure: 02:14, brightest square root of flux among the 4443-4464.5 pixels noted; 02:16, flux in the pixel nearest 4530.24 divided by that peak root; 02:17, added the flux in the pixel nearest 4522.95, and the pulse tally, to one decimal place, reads 26.3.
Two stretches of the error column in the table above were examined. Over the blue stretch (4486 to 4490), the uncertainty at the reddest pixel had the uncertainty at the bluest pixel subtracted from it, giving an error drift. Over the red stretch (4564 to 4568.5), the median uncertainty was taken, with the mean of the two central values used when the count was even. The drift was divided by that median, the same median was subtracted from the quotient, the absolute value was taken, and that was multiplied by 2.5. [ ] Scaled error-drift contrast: 1.37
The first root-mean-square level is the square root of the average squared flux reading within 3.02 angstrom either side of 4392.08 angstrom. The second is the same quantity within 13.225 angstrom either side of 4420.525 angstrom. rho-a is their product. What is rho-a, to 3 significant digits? 478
